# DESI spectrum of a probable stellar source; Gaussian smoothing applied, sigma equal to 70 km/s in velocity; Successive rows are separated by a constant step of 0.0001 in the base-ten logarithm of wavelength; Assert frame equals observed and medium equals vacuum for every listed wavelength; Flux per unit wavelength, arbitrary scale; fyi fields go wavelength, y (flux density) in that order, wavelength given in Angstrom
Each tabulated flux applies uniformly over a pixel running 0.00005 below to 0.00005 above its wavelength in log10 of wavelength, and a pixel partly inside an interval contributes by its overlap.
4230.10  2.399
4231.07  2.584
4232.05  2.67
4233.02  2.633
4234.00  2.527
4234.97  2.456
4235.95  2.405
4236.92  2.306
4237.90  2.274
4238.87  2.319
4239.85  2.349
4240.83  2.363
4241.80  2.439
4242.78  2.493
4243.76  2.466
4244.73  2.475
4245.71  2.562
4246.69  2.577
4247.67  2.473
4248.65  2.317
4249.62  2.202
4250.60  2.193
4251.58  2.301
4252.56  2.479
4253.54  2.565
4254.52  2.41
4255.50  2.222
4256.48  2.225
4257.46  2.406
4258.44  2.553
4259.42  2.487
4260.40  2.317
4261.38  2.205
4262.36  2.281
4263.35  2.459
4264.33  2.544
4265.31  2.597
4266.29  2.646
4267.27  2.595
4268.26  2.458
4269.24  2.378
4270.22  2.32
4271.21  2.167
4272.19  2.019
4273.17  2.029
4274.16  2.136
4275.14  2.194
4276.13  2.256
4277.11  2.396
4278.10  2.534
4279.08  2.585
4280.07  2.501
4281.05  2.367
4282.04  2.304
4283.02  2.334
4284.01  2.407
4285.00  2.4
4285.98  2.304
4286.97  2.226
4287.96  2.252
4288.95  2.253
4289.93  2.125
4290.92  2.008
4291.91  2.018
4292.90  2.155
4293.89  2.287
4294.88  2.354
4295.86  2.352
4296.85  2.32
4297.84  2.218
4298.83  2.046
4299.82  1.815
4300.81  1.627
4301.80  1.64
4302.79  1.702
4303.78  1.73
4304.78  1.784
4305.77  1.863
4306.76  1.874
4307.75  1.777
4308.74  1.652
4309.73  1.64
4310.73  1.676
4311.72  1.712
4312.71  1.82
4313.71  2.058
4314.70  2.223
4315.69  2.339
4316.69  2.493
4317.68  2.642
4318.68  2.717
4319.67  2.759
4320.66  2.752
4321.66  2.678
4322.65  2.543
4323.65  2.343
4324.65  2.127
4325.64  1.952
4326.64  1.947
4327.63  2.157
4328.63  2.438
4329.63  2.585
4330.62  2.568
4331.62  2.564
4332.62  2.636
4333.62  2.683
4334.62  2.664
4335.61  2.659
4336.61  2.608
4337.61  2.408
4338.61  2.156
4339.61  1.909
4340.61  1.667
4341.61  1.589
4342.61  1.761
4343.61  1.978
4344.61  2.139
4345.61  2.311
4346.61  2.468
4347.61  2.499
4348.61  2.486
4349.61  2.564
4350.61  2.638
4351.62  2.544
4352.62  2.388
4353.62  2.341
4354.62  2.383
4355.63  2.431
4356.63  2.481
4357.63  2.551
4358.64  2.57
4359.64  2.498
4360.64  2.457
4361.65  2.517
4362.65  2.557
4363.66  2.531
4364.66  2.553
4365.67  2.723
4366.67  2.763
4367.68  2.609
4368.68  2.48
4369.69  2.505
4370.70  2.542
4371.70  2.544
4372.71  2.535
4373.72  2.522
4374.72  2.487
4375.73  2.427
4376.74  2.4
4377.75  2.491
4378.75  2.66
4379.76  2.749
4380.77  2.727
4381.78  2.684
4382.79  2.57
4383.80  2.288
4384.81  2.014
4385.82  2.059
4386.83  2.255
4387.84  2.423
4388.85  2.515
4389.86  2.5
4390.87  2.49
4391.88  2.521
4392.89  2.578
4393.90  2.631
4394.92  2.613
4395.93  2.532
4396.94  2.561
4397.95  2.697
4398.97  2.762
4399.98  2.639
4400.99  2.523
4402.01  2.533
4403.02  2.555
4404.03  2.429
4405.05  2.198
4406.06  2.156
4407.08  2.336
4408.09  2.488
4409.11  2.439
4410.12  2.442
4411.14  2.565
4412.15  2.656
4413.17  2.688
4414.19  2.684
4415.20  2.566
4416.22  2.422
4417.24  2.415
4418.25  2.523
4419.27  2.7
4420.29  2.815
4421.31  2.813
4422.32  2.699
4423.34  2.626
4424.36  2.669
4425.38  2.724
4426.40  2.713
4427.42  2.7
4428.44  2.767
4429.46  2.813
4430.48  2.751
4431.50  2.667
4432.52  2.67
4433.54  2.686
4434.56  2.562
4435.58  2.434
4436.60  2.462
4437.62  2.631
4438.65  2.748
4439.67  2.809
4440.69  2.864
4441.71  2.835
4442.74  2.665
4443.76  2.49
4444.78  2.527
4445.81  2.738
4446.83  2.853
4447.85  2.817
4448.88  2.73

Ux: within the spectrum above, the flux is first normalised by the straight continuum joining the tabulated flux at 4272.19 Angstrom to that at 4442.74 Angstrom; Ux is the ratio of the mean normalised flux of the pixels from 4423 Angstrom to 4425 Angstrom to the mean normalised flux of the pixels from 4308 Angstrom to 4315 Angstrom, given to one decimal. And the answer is 1.2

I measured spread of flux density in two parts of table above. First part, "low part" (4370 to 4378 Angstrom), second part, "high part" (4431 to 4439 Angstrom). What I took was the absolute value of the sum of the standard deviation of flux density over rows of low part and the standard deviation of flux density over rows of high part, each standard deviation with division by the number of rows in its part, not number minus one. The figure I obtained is 0.16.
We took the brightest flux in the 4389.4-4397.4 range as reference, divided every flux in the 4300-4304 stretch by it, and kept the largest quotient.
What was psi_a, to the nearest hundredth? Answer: 0.66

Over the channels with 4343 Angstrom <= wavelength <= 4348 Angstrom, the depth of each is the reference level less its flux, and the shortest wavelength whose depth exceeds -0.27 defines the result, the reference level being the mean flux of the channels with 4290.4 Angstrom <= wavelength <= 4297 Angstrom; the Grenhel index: 4343.61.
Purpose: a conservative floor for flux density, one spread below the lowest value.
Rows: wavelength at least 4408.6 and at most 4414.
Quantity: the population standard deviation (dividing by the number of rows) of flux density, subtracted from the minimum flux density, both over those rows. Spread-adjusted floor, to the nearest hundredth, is 2.33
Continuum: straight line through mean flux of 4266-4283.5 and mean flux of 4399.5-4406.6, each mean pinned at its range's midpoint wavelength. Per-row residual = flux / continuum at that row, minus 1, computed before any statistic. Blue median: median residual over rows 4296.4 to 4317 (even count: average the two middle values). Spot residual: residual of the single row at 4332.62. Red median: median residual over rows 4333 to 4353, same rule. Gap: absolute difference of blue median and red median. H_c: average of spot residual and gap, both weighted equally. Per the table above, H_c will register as 0.179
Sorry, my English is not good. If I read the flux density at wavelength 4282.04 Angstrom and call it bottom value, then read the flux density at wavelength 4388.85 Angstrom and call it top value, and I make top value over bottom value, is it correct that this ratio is 1.09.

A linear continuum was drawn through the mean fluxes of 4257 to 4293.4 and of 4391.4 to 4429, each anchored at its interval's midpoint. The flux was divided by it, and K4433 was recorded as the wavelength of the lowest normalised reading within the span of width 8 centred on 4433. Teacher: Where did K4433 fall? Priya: 4435.58 Angstrom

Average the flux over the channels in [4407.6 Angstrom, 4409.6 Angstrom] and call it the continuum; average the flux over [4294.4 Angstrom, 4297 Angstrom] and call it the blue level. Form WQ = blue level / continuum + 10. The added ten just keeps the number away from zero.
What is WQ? 11.0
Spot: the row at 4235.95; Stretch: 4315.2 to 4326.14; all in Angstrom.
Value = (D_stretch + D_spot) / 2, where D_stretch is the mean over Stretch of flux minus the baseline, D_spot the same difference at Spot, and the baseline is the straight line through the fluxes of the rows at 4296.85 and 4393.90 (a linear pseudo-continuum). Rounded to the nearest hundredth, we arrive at 0.18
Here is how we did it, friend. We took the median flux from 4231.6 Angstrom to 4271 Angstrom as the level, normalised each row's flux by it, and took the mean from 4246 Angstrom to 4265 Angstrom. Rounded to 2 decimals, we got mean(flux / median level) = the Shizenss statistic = 0.97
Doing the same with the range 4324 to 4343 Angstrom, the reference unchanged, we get 0.93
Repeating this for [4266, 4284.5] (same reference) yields 0.96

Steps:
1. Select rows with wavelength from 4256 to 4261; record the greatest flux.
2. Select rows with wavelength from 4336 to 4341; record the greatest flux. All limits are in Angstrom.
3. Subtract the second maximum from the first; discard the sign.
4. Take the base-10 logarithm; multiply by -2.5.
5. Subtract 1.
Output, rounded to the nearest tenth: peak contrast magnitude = 2.1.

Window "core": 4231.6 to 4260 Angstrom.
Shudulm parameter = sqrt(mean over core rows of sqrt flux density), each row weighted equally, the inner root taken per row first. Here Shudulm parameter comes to 1.247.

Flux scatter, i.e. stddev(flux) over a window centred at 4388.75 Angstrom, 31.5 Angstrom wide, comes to 0.17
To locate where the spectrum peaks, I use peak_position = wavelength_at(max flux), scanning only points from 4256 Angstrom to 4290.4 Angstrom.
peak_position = 4266.29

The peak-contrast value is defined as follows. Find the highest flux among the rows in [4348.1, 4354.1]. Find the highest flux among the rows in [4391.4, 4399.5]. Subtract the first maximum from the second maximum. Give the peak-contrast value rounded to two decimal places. 0.12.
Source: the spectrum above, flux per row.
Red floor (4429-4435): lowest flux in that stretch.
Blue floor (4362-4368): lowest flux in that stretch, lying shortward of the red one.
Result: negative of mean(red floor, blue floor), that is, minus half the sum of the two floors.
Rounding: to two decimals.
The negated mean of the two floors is -2.55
